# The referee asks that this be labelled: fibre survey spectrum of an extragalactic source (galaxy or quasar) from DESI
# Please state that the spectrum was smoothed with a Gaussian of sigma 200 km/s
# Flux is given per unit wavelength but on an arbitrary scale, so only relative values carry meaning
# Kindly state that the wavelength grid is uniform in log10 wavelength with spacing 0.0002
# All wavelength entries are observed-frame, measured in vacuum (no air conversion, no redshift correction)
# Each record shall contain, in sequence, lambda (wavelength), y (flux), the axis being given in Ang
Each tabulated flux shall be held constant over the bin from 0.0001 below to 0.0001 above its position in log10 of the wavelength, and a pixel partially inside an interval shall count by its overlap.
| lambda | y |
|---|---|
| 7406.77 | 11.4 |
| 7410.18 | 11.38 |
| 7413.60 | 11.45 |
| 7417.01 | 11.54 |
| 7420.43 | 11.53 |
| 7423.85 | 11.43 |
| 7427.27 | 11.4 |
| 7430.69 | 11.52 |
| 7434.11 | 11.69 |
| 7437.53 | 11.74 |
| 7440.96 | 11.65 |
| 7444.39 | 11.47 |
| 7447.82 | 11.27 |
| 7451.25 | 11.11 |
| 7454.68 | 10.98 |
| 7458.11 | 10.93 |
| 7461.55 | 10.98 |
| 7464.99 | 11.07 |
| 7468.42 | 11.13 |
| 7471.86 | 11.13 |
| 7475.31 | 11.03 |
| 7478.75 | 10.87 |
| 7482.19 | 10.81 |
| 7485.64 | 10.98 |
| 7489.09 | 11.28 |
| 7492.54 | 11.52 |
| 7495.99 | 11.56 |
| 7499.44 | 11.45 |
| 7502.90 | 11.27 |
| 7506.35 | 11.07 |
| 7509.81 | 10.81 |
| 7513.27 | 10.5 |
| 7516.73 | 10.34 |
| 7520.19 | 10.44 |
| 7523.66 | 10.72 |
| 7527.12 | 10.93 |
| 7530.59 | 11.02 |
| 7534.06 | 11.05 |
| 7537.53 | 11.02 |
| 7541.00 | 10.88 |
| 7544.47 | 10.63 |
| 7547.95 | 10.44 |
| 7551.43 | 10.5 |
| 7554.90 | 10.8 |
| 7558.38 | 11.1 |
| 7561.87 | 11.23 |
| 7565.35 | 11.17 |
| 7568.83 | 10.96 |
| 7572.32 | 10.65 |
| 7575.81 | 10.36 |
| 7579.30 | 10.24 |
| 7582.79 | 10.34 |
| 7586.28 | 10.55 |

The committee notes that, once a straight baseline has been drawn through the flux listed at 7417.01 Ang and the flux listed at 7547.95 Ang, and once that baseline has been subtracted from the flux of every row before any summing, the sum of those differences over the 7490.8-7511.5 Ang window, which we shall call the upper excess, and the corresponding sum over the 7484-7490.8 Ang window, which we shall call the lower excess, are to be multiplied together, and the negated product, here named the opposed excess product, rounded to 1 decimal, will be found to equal -1.0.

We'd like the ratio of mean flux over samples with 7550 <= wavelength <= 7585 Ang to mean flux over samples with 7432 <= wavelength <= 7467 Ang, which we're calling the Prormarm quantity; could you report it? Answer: 0.951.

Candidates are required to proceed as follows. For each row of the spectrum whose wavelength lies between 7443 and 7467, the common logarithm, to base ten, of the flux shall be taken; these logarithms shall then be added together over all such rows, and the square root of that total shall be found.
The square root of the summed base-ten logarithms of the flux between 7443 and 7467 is 2.71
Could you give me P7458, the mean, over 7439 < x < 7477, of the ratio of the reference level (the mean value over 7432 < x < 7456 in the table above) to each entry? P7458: 1.02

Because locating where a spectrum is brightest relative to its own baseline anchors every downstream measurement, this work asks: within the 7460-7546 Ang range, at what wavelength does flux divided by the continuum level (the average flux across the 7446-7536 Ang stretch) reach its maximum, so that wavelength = 7495.99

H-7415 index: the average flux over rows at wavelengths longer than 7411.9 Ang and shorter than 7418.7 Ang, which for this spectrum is 11.5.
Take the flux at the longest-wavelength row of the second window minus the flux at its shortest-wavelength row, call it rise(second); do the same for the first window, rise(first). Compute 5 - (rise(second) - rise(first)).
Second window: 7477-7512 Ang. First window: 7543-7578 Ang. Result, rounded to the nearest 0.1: 4.8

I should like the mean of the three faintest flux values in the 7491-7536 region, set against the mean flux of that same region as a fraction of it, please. 0.950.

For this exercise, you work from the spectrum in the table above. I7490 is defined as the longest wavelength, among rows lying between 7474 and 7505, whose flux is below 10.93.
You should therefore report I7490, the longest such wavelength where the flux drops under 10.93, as 7482.19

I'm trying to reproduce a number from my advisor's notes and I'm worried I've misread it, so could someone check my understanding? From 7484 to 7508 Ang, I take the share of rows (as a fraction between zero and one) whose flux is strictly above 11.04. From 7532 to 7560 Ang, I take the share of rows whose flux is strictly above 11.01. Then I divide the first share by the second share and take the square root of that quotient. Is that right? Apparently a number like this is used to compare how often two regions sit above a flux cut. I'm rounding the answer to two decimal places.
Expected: 1.51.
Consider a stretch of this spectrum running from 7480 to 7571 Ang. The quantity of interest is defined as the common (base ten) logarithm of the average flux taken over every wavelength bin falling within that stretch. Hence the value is 1.04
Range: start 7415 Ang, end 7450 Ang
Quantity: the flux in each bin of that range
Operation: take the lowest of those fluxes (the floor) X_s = 11.27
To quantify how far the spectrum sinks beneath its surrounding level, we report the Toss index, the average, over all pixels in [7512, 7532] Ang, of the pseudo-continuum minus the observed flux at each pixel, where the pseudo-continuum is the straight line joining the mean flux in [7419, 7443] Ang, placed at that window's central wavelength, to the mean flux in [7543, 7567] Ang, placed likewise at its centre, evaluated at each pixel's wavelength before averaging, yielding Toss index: 0.37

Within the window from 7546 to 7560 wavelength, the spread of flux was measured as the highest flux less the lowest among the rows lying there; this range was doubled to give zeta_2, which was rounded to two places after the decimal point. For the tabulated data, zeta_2 1.32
